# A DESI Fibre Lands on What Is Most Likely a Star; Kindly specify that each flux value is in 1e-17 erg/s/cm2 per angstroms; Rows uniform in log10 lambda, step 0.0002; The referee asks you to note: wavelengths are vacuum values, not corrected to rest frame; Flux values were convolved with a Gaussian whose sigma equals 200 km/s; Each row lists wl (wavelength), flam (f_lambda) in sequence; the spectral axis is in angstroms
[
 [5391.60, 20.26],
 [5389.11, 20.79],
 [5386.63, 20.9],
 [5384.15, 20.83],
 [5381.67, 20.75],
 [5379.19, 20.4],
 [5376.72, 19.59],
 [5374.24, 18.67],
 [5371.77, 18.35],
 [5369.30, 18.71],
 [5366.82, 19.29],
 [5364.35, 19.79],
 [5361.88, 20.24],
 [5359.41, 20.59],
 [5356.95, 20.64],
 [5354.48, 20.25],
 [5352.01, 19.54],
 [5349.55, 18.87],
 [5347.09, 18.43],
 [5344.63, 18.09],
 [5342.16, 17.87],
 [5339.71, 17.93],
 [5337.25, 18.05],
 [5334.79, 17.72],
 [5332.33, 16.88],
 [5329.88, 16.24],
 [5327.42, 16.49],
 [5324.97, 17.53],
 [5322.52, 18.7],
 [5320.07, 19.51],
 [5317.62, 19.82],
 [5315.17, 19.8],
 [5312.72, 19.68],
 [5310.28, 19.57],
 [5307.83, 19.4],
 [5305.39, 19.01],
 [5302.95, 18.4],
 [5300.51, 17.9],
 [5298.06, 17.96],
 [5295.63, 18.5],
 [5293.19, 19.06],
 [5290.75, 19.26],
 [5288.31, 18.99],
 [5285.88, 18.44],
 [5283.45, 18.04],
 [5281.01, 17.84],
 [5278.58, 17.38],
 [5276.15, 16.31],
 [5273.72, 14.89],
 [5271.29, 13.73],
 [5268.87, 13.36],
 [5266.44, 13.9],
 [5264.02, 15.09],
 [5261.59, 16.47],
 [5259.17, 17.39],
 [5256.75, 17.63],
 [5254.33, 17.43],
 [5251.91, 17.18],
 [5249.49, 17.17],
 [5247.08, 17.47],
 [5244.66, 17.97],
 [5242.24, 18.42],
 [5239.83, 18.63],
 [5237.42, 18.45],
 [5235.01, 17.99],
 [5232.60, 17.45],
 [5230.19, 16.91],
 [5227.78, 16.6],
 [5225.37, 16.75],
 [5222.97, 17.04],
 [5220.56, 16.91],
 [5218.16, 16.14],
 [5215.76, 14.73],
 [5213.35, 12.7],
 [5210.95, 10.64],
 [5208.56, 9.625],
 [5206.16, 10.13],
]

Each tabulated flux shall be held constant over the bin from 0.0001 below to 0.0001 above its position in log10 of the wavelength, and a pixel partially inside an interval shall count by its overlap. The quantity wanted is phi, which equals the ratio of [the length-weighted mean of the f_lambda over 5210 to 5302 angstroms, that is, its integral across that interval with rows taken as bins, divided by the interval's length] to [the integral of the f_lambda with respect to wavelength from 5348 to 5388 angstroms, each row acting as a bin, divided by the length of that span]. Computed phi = 0.85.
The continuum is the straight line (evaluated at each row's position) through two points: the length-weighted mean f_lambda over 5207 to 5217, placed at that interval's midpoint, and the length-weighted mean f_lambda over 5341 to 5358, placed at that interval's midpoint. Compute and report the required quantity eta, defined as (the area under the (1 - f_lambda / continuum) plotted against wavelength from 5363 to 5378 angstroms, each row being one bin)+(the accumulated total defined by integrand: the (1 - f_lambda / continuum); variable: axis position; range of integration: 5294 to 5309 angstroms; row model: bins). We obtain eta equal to -1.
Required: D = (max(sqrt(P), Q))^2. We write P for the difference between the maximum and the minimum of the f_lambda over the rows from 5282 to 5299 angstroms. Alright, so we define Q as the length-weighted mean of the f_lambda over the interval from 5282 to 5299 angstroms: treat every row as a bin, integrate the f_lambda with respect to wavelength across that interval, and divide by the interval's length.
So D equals 346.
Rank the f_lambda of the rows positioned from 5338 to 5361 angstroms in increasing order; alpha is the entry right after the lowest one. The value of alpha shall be 17.93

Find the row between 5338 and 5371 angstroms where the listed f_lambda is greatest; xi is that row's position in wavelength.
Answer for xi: 5356.95 angstroms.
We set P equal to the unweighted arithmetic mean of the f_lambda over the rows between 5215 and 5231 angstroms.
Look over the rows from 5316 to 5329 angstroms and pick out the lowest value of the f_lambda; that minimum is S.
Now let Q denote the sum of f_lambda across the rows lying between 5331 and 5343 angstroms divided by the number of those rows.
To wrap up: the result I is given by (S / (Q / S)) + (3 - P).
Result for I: 1.9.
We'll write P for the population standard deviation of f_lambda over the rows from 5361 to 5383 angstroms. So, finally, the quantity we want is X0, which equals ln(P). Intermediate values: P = 0.79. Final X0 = -0.2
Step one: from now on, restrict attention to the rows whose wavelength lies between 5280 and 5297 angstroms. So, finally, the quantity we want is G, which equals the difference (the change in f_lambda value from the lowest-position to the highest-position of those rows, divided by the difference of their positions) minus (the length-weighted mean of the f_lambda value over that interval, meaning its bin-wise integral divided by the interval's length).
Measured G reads -18.5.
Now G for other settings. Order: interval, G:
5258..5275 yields -15.1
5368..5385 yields -19.4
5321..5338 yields -17.4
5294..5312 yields -18.6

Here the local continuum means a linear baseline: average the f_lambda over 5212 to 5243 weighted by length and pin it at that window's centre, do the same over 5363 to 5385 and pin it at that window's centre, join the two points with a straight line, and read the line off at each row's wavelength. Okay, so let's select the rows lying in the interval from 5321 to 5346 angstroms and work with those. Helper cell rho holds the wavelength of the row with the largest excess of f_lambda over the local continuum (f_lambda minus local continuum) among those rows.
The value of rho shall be 5322.52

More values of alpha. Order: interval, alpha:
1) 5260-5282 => 13.73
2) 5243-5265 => 16.47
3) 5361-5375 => 18.67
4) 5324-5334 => 16.49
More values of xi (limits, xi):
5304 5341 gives 5317.62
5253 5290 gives 5288.31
